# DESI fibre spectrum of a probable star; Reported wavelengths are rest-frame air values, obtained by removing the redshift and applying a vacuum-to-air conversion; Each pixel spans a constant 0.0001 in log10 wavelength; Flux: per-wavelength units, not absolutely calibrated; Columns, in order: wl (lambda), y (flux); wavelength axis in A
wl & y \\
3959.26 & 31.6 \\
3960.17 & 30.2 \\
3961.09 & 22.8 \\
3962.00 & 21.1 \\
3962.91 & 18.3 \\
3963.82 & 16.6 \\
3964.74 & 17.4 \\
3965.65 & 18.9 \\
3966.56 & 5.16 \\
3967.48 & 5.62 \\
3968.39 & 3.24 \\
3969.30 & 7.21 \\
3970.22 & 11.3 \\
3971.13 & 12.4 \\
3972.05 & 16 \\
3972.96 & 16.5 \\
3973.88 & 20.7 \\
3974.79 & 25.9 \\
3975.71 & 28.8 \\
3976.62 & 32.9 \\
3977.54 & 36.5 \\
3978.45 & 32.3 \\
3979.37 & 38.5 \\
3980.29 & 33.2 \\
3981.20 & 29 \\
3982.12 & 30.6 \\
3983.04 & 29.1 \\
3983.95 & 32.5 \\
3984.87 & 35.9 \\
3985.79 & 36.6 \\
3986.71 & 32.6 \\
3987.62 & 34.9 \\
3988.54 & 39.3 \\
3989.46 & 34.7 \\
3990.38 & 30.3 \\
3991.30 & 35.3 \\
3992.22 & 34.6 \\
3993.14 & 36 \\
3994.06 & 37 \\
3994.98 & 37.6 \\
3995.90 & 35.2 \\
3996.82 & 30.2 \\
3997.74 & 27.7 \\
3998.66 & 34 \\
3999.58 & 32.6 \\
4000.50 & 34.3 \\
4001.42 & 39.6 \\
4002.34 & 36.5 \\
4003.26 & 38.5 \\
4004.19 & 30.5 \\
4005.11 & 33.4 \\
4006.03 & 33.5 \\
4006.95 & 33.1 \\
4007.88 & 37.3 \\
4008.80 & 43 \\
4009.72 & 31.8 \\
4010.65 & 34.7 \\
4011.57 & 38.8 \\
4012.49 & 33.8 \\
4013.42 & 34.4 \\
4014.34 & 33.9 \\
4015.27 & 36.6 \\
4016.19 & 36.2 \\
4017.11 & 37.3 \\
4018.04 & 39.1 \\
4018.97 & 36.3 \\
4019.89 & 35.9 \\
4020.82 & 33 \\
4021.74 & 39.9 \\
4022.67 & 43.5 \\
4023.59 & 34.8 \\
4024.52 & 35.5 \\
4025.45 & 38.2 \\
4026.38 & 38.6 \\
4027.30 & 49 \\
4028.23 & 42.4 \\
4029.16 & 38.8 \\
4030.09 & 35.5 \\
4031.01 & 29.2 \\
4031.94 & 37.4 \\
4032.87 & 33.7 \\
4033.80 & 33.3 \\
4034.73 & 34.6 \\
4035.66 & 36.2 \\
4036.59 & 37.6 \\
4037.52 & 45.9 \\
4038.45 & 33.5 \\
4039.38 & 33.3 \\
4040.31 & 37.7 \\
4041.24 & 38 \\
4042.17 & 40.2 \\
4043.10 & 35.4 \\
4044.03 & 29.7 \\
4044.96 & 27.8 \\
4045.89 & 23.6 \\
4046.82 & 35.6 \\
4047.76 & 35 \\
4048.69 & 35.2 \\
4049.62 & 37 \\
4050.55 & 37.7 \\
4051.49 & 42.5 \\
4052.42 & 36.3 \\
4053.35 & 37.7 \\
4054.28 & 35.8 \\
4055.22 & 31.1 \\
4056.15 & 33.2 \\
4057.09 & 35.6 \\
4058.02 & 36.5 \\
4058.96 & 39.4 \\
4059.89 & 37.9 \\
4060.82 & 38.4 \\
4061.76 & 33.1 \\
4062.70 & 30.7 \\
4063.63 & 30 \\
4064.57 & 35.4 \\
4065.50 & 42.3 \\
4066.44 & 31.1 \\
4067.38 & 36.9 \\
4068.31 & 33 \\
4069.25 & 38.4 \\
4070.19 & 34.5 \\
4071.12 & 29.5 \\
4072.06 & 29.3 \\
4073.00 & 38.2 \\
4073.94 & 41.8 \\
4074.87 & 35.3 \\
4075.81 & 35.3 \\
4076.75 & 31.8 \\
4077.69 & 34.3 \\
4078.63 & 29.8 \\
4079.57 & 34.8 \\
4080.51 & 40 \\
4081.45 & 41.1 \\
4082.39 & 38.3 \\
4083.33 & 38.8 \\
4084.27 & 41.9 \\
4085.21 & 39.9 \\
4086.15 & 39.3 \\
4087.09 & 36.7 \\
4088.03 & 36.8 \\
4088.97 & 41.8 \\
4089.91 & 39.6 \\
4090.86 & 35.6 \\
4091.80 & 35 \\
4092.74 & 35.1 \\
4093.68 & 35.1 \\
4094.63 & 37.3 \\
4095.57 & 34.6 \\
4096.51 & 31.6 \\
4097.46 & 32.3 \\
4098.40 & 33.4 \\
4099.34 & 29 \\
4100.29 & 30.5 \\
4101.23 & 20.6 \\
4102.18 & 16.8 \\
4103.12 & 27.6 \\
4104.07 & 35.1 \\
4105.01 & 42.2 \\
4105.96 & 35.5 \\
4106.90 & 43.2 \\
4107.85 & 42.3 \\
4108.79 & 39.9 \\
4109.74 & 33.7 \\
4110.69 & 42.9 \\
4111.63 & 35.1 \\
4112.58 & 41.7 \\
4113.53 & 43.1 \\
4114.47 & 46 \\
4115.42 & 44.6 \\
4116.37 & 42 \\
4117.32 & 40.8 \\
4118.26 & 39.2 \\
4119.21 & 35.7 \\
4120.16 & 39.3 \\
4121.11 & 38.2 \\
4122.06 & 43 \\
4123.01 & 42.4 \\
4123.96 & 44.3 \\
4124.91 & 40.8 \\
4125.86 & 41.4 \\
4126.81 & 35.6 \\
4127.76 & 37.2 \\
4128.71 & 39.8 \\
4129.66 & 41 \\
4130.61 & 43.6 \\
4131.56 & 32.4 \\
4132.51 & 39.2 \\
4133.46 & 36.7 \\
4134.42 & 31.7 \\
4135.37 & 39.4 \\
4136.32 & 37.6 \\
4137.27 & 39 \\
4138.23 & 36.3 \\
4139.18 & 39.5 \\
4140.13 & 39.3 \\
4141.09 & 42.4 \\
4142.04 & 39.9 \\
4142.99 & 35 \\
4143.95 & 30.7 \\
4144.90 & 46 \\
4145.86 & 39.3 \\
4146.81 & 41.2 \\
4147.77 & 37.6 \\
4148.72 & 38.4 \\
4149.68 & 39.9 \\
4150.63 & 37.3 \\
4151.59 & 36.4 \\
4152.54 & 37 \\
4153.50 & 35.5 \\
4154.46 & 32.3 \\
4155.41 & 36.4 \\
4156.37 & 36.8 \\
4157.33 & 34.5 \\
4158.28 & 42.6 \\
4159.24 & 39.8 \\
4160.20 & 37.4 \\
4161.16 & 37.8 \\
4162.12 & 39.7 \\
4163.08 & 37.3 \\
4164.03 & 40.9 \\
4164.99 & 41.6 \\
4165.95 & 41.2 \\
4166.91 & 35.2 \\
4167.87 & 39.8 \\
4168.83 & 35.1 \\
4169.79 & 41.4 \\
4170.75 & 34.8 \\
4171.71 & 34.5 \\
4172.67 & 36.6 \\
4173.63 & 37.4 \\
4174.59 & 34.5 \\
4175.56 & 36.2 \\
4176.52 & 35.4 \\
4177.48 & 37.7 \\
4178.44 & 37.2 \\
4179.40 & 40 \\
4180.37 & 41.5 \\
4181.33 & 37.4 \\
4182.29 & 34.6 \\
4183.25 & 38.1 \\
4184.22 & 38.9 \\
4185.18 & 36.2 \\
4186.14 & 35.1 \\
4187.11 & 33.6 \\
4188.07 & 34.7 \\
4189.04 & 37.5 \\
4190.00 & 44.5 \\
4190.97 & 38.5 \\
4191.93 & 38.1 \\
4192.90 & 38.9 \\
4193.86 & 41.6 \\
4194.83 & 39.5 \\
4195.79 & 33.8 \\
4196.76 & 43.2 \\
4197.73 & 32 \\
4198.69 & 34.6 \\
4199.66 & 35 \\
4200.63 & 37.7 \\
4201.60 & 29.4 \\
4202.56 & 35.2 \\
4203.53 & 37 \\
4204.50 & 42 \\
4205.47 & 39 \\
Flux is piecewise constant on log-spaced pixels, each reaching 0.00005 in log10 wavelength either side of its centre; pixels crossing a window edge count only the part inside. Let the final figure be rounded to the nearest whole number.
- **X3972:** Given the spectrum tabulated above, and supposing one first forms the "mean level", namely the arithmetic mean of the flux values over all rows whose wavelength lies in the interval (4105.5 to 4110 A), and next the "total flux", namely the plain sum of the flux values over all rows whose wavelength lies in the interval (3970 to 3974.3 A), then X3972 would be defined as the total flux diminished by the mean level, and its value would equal 38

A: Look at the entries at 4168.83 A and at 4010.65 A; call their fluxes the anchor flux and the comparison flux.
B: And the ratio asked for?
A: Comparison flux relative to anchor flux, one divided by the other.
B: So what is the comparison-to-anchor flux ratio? 0.99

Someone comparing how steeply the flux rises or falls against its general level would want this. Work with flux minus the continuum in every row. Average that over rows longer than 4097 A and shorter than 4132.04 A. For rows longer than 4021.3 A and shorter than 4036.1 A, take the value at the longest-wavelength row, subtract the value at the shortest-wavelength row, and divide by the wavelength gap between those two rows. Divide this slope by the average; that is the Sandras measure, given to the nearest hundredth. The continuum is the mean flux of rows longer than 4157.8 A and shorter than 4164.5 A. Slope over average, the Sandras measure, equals 0.15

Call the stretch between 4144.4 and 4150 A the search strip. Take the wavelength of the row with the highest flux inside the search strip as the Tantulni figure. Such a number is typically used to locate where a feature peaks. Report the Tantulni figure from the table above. 4144.90 A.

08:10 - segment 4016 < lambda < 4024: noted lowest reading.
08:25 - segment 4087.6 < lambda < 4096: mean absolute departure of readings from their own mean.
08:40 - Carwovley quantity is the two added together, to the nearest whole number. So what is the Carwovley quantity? 35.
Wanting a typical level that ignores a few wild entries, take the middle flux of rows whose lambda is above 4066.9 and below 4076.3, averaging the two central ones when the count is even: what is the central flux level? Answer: 35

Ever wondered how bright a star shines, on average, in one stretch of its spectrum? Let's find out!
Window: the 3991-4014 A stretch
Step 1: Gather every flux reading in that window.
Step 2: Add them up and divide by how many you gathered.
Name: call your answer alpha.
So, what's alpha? 34.9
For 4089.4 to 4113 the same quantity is 34.6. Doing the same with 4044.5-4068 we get 35.0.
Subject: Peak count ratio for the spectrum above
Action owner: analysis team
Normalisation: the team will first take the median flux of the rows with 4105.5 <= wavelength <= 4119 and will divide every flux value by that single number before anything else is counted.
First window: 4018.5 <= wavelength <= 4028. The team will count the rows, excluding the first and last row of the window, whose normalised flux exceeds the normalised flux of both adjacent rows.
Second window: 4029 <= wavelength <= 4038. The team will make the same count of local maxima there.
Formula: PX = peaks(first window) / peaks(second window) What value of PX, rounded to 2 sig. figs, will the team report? 1.0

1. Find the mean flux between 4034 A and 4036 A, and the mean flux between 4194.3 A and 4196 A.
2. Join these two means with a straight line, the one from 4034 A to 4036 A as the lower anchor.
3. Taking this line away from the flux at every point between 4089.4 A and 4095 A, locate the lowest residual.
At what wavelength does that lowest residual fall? 4091.80 A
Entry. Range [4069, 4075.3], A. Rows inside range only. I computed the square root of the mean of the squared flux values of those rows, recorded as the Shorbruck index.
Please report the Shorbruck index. 35.5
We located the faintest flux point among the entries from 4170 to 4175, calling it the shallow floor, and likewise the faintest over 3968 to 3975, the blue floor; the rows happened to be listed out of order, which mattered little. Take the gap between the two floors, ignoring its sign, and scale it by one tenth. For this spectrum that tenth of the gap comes 3.1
